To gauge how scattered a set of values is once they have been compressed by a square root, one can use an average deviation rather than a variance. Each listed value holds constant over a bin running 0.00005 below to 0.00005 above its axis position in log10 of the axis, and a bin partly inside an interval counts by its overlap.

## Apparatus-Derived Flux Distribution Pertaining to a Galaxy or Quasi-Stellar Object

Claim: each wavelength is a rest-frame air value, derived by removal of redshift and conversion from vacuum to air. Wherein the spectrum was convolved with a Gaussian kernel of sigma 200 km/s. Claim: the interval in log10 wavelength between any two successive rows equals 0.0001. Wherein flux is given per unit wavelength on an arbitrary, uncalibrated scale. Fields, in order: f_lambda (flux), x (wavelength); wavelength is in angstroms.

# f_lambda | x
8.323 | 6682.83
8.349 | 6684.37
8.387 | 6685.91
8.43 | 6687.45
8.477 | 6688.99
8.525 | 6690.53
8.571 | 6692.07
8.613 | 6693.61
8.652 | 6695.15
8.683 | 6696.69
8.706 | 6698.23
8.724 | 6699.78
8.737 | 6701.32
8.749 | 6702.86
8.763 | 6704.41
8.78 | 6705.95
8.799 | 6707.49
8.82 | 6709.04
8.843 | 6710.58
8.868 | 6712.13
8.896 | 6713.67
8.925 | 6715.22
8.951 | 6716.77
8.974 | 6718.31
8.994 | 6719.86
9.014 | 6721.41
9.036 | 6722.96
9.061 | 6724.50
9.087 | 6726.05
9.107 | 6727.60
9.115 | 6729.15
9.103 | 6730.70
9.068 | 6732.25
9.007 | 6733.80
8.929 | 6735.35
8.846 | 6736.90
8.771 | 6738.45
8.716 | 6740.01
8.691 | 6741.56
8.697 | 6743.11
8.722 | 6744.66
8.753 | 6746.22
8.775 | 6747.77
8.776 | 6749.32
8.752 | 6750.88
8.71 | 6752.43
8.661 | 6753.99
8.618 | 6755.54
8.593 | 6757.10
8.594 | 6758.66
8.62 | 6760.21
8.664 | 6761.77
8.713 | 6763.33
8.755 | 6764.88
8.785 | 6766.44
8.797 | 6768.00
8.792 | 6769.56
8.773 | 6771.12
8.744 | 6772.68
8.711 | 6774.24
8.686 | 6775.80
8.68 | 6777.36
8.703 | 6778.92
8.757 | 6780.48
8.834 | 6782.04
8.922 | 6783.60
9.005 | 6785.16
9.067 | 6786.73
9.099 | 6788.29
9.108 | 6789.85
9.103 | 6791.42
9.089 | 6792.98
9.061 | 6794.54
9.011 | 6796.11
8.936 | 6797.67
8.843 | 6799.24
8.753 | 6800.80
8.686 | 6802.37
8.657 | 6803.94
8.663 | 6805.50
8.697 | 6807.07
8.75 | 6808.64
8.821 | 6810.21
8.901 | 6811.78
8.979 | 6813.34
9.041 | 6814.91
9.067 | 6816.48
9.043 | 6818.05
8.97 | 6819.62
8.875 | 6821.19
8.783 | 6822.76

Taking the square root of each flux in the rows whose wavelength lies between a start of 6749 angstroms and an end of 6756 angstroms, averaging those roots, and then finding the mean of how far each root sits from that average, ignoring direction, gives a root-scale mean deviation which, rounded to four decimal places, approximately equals 0.0087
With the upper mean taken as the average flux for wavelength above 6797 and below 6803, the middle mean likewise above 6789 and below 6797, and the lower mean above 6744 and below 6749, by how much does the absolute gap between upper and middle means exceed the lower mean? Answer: -8.5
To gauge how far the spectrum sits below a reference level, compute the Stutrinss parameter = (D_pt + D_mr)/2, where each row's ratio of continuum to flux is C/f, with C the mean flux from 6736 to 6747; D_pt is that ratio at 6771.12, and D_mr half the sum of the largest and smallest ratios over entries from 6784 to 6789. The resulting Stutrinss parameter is 0.98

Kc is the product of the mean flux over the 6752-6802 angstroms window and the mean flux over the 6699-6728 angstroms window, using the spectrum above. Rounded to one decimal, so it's 78.5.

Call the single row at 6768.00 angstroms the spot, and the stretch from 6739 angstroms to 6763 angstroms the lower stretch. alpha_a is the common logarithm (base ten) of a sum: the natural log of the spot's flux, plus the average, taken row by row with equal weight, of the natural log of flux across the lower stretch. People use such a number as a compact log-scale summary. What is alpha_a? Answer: 0.637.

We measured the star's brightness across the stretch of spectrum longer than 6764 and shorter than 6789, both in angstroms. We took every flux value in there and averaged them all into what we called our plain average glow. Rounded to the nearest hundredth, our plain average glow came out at 8.82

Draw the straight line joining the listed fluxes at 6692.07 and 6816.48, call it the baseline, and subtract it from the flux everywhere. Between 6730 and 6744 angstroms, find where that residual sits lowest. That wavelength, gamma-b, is 6743.11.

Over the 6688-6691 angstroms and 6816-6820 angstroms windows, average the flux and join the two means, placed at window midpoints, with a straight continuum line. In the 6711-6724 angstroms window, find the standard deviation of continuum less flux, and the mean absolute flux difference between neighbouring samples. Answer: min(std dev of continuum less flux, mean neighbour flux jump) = 0.024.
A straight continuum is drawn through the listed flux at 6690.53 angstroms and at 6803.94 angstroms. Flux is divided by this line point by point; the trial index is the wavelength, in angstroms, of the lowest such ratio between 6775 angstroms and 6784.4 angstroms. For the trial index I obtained 6777.36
